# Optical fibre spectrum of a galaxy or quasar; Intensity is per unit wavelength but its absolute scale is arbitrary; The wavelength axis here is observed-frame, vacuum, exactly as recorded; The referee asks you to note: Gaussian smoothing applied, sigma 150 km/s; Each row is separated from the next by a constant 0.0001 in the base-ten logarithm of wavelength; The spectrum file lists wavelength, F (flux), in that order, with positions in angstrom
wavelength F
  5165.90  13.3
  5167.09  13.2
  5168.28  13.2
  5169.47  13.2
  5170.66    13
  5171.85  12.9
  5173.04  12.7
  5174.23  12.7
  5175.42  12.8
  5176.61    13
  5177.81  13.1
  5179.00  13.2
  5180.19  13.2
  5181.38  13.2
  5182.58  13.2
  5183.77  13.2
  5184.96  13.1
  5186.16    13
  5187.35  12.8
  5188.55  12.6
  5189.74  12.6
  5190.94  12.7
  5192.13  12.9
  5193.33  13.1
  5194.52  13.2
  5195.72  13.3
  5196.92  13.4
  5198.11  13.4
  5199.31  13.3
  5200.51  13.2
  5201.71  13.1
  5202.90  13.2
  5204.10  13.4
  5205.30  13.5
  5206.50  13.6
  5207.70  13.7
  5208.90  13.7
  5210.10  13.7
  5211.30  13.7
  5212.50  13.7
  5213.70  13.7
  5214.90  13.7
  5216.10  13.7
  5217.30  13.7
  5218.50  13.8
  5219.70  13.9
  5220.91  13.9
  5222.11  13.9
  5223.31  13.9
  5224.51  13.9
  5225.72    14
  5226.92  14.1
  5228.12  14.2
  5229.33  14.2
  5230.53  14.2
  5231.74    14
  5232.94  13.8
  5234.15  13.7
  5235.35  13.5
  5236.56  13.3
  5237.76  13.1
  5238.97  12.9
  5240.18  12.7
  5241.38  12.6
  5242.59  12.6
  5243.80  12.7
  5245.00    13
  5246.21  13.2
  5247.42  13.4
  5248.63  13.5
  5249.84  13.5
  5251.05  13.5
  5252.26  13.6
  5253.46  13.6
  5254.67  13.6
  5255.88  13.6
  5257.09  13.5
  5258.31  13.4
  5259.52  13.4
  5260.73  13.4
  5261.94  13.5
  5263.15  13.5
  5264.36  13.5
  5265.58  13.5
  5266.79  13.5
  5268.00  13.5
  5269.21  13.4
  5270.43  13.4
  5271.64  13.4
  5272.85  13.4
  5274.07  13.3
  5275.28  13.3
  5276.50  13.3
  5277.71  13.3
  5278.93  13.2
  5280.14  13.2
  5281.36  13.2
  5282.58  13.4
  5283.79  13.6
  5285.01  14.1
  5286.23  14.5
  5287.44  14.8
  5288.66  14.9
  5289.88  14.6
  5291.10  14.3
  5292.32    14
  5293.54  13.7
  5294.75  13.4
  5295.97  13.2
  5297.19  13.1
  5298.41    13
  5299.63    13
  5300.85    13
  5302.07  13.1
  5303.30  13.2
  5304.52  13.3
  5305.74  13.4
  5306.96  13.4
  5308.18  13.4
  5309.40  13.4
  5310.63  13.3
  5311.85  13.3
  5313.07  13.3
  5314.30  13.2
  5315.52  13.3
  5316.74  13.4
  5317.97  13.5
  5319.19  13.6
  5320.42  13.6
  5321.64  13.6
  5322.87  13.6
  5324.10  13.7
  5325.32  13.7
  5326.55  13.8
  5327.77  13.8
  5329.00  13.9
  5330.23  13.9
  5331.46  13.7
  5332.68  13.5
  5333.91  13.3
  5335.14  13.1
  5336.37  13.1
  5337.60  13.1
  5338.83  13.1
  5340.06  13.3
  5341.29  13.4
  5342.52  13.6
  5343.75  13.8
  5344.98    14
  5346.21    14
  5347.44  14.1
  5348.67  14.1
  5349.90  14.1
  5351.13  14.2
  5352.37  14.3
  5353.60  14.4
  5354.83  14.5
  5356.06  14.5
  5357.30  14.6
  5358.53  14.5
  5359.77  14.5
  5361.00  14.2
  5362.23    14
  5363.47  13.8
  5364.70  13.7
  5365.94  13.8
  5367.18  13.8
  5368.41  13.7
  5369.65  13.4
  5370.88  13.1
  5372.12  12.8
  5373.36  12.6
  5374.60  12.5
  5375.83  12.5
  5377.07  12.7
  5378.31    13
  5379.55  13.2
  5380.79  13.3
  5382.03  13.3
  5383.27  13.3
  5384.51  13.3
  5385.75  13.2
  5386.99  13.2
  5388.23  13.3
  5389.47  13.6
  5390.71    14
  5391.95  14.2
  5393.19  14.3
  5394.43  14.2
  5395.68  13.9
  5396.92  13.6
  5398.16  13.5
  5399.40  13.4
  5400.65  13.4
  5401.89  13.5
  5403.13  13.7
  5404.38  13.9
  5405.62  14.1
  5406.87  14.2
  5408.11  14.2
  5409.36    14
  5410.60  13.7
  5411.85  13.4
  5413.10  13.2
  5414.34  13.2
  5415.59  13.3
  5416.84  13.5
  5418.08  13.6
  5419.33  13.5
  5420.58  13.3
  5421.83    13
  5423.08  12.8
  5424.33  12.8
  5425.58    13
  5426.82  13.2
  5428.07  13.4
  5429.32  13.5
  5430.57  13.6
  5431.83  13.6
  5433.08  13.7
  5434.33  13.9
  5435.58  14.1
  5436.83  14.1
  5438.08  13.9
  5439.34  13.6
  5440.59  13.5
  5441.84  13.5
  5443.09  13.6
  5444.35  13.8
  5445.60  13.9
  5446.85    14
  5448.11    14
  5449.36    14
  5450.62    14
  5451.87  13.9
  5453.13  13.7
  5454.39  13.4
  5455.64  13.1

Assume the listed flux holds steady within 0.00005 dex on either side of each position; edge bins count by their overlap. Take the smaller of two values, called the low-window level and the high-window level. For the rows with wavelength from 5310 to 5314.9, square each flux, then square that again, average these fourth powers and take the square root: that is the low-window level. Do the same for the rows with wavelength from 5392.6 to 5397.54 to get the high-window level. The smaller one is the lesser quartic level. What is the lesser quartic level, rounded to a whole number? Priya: 176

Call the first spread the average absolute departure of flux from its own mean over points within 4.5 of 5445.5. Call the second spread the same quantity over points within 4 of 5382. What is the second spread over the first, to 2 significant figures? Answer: 0.49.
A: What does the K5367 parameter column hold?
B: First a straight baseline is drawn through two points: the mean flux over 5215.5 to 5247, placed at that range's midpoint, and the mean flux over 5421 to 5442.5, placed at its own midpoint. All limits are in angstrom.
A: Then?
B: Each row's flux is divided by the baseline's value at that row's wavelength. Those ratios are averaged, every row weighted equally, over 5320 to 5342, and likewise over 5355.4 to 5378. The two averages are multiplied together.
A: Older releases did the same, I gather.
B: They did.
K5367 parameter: 1.01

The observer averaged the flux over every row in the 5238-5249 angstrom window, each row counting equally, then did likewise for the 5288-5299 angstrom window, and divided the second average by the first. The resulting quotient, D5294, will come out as 1.07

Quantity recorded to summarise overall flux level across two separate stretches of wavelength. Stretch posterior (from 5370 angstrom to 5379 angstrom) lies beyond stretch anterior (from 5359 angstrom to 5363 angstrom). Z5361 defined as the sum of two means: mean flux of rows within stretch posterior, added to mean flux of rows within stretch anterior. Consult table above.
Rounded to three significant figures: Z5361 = 27.0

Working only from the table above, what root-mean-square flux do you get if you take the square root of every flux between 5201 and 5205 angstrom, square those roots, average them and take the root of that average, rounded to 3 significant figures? 3.64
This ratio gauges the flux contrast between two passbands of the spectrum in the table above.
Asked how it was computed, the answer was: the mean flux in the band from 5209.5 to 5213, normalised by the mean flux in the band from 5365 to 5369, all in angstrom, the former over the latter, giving 1.00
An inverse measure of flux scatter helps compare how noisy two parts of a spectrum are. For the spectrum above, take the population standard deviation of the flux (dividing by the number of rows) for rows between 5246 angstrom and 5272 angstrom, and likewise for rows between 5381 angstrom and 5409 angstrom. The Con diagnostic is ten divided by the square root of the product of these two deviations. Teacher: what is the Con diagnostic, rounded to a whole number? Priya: 54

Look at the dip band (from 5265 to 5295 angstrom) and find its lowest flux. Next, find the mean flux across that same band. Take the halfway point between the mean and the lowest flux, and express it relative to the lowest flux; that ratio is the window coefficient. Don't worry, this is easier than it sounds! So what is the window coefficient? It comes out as 1.02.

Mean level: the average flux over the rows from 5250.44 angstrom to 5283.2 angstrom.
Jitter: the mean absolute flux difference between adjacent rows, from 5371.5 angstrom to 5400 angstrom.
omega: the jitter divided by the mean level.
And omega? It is 0.0108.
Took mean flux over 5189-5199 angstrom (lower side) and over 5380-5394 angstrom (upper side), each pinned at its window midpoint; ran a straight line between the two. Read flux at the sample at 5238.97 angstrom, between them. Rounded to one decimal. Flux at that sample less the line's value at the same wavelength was -0.3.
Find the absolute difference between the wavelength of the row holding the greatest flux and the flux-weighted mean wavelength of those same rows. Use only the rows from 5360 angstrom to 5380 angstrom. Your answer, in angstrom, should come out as 9.1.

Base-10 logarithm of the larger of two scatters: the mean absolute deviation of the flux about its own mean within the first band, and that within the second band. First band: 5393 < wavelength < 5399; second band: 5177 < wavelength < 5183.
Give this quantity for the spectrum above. -0.6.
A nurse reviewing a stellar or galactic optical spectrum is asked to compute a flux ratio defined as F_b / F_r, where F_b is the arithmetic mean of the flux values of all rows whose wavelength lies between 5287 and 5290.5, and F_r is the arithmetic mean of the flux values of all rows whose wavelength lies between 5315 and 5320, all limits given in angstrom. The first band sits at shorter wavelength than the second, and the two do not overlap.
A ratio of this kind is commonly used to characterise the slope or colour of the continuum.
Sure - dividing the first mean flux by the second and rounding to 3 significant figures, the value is 1.10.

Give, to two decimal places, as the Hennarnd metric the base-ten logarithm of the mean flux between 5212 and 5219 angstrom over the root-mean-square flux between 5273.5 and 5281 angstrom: 0.01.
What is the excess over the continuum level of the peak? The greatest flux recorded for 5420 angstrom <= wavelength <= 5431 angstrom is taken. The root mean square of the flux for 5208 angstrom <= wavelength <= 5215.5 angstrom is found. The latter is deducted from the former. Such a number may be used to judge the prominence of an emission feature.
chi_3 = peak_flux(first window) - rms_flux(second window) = -0.1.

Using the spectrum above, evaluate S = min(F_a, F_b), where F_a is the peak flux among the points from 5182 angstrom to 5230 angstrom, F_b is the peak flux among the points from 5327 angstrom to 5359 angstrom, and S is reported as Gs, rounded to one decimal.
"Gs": 14.2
